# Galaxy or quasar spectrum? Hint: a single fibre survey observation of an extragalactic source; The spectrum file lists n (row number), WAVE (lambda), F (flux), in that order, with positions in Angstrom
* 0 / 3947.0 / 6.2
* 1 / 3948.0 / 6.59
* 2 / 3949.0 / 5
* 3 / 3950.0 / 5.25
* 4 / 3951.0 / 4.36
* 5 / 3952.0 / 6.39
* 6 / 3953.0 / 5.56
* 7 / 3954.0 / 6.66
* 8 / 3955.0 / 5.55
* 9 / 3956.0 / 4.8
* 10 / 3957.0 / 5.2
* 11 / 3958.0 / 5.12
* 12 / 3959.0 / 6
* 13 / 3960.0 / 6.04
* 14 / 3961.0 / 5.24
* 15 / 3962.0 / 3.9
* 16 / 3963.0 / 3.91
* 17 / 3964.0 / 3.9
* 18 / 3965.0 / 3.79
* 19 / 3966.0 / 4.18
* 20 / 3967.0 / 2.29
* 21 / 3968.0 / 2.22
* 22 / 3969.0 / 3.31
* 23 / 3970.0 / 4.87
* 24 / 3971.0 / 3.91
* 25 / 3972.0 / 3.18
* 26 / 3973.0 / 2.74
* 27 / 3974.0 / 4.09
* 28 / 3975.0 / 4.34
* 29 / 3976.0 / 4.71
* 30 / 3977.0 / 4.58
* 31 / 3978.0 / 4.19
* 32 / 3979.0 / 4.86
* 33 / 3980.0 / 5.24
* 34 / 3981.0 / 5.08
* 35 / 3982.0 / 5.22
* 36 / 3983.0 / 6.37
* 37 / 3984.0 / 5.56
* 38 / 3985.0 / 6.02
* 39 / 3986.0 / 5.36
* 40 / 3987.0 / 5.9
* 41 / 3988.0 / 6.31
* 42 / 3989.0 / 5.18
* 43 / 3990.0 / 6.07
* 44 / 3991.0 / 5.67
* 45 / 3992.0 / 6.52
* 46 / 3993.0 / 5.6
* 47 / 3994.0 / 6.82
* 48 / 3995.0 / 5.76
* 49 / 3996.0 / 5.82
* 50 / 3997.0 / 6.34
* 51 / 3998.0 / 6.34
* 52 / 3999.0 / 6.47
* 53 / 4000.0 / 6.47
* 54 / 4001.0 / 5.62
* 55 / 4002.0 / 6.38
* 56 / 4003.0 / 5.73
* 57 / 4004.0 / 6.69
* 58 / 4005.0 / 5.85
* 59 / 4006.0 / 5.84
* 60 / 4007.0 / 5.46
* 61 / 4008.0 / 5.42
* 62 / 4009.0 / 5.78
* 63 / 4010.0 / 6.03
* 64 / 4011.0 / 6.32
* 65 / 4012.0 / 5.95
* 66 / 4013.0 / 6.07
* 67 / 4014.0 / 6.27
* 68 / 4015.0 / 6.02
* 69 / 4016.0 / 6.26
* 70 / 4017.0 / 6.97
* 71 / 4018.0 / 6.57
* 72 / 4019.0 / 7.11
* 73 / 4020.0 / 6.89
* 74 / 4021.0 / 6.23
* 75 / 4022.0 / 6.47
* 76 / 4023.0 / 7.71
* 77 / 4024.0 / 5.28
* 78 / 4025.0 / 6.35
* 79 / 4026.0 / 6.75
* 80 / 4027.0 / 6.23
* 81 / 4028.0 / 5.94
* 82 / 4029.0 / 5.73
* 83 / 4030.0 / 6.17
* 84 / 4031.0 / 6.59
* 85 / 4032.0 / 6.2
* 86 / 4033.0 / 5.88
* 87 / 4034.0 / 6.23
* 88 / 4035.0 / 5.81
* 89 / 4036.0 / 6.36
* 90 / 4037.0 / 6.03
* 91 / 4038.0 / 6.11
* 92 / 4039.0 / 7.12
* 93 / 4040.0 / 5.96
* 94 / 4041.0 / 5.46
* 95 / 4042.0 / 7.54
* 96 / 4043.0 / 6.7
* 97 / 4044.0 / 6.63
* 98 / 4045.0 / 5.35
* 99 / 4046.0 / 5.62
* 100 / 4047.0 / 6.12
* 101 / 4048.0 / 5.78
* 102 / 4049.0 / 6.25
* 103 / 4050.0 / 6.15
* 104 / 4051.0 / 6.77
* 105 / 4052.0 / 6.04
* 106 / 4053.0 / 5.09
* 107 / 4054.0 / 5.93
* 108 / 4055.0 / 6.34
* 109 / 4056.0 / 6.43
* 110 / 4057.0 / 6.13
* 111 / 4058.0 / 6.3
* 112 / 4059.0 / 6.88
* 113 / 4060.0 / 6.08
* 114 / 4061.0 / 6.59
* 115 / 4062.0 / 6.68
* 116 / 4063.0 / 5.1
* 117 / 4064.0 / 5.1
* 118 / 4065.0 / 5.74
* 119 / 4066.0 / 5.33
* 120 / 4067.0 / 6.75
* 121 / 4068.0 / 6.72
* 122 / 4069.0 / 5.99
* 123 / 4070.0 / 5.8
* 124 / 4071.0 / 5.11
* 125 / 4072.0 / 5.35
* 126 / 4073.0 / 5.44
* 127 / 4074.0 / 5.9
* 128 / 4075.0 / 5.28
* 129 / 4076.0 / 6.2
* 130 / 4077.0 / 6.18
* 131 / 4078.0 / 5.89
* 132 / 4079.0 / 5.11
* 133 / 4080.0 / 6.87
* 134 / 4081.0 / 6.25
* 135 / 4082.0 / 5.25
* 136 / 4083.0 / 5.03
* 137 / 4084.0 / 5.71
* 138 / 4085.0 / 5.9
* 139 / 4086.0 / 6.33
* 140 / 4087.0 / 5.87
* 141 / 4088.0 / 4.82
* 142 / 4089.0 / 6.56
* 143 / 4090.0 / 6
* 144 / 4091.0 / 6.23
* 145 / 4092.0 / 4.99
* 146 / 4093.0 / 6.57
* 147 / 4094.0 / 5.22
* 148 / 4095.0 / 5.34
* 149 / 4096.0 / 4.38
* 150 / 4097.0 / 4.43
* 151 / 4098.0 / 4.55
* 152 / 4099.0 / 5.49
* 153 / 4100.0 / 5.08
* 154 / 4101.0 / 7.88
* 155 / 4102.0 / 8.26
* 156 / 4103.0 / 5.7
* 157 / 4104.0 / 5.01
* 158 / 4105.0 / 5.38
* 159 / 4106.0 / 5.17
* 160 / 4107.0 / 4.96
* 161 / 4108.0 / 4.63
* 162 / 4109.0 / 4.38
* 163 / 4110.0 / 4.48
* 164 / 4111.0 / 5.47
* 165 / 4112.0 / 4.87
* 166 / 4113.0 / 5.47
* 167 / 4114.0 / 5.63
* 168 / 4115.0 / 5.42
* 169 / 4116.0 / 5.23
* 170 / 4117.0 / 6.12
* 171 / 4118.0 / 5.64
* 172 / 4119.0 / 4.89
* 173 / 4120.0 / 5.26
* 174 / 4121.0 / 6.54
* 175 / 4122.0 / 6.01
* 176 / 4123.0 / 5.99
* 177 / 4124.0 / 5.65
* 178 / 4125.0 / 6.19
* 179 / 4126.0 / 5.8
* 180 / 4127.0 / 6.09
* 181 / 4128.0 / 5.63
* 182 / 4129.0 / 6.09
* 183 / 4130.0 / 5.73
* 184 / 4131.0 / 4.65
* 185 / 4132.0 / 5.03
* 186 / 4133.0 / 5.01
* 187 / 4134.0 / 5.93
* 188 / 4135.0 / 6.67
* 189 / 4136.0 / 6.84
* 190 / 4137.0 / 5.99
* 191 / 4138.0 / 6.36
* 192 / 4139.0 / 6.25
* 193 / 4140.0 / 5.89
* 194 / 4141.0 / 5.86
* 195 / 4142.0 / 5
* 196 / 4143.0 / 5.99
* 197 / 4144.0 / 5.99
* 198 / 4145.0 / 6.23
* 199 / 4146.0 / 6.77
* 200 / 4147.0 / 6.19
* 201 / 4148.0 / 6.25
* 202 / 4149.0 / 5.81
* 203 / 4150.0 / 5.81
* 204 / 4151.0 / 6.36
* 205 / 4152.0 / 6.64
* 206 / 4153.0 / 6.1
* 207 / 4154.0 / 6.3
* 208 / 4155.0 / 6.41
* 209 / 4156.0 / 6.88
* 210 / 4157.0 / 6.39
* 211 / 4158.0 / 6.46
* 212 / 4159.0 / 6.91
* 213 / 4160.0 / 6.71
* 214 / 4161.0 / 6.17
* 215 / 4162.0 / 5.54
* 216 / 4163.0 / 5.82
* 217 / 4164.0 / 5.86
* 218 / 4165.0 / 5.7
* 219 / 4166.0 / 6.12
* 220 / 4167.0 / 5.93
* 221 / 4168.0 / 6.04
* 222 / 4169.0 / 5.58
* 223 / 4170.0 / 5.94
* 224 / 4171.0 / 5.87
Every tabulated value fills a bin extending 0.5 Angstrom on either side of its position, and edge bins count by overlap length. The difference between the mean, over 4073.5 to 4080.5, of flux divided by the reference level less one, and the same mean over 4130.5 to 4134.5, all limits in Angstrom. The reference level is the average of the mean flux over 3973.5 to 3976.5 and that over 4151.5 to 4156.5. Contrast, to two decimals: 0.14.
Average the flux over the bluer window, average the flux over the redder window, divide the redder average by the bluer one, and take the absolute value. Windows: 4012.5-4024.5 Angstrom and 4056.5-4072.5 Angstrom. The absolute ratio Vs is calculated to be 0.92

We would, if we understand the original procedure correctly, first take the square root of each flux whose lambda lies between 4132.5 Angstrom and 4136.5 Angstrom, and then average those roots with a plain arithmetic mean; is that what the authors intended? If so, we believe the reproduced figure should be 2.47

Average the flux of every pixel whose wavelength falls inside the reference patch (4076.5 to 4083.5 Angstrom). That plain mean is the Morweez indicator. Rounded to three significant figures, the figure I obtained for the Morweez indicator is 5.80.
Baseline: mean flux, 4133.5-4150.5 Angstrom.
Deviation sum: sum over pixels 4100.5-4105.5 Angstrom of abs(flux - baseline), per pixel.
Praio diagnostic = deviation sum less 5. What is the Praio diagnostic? 1.2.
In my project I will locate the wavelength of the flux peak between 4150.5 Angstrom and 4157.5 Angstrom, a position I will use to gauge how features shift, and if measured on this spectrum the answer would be 4156.0 Angstrom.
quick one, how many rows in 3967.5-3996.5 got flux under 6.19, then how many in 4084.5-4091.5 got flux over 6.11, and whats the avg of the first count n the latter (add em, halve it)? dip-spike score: 14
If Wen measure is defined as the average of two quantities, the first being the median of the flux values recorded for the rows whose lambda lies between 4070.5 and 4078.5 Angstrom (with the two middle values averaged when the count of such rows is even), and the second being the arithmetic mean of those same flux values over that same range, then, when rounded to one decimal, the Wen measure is 5.7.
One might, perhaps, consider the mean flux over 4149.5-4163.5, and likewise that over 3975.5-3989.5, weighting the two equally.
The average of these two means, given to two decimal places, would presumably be 5.82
